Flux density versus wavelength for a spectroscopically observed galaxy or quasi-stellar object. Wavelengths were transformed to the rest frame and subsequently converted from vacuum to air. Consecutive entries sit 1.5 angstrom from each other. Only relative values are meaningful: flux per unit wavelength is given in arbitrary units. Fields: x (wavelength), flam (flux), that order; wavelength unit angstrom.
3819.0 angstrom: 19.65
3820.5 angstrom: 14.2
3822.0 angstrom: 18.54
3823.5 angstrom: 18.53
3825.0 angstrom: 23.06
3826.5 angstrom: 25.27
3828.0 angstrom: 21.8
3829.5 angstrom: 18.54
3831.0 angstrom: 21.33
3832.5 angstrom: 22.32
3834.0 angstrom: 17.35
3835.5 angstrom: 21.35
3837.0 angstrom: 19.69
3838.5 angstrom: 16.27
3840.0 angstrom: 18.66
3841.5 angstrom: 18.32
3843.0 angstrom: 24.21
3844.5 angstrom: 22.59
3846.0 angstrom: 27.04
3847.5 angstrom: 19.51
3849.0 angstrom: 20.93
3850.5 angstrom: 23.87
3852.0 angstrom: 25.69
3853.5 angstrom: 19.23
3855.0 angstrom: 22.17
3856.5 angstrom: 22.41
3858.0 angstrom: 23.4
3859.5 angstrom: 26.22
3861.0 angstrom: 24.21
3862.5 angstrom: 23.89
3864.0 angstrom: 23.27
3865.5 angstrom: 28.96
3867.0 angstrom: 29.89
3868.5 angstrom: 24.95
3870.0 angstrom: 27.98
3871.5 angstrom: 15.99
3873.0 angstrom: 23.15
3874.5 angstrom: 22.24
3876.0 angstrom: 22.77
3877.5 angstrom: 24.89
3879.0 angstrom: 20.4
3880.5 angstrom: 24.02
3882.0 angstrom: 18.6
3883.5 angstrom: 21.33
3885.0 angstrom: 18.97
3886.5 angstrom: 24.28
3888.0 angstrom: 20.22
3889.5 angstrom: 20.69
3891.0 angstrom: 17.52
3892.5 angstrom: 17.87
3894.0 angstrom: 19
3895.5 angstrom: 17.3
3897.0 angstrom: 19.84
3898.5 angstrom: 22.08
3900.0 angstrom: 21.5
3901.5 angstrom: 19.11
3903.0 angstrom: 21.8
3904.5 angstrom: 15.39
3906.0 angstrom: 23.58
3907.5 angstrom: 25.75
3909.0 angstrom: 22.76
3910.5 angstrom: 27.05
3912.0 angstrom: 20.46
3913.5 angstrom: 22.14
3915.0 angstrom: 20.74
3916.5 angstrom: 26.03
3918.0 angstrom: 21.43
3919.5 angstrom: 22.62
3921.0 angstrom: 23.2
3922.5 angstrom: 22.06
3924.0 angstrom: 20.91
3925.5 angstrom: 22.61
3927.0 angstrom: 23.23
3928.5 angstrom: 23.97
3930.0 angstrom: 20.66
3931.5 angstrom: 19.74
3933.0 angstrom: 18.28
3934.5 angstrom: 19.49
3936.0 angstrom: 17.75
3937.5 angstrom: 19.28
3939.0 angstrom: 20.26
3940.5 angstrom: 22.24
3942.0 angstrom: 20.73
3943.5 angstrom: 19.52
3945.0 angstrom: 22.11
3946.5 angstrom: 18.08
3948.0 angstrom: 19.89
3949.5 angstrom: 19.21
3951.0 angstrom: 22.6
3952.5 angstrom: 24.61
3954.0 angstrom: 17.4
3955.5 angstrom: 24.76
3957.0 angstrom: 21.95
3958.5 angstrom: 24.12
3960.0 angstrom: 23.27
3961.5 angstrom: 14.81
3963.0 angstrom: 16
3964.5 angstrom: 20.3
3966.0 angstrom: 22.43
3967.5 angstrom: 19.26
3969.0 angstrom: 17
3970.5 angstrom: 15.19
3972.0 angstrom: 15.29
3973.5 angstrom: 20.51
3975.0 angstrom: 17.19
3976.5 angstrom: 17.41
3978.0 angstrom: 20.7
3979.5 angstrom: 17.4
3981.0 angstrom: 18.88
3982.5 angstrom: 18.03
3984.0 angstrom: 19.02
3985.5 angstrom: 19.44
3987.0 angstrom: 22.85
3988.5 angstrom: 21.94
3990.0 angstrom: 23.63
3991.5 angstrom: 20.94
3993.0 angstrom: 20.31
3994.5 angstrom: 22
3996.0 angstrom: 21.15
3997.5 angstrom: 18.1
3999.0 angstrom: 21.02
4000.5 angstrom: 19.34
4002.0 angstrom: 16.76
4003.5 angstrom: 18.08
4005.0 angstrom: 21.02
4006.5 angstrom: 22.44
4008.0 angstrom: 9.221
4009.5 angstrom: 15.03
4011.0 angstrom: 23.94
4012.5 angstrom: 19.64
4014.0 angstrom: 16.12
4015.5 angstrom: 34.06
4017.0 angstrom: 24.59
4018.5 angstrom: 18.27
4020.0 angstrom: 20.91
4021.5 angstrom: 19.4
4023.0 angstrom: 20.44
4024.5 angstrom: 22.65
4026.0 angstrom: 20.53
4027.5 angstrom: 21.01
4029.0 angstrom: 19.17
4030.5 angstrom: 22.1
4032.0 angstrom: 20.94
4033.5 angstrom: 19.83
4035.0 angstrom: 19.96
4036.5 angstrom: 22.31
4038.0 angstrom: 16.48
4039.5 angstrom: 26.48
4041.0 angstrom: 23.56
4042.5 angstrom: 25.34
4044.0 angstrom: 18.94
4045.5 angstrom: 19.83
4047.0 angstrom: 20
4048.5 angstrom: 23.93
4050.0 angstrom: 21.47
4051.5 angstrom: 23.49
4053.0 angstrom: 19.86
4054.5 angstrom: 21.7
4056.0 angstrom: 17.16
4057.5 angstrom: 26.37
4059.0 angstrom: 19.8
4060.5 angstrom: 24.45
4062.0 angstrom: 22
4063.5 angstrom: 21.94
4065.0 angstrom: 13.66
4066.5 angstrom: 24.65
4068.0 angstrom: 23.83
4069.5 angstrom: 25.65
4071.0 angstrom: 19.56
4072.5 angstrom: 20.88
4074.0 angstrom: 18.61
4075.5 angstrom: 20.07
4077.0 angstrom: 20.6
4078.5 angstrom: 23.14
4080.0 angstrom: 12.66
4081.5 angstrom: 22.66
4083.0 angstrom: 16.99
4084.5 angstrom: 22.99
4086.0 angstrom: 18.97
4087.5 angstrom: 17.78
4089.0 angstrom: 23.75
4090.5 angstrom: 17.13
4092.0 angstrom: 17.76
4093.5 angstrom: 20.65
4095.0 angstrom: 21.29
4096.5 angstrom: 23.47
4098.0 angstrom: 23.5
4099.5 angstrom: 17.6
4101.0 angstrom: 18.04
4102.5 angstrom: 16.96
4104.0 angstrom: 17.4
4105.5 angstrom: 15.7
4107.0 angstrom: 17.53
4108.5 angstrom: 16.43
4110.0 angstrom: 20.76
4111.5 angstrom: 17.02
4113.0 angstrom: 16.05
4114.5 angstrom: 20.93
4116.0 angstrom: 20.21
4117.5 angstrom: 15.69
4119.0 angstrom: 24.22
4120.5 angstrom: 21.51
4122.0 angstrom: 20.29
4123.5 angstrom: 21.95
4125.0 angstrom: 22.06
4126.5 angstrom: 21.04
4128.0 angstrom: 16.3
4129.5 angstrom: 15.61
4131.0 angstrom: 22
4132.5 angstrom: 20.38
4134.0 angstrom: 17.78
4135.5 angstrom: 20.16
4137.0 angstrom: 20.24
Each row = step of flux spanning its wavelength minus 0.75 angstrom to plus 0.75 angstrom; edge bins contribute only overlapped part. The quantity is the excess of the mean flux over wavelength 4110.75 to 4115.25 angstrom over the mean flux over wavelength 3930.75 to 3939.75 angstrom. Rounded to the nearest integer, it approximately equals -1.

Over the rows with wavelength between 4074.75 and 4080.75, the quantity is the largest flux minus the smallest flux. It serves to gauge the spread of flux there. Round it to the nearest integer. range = 10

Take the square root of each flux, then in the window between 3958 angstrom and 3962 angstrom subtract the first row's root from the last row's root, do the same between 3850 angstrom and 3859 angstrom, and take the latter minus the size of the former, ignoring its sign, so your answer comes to -1.1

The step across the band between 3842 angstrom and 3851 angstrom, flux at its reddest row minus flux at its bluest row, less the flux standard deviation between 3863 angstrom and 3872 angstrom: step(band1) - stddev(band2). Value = -5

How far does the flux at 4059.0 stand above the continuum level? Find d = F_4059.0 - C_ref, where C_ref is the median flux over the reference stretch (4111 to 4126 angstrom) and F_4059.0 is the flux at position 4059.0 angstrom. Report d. -1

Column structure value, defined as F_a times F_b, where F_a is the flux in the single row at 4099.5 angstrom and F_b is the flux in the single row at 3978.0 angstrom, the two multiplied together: 364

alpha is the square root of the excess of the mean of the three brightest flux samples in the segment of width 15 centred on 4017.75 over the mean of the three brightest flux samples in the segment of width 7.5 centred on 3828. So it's 2.0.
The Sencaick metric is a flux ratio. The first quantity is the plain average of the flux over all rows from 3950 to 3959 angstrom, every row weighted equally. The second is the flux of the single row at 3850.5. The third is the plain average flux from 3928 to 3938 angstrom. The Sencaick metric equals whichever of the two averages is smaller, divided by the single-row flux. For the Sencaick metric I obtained 0.83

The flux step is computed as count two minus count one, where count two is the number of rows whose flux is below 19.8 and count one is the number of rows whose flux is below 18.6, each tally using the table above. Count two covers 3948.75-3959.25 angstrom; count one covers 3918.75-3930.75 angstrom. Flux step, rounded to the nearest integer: 2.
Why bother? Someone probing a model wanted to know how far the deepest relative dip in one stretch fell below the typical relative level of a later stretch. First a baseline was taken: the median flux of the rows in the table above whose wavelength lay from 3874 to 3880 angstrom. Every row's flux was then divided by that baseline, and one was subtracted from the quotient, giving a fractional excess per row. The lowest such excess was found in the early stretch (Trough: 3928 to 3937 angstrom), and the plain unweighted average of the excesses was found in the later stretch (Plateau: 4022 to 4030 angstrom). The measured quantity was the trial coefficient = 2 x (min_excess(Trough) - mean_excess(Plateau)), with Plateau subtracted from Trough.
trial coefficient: -0.267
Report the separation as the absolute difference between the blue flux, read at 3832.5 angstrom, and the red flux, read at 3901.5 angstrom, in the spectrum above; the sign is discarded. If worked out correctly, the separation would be 3.2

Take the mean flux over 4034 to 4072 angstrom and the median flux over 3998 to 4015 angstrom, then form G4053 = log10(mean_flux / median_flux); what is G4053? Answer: 0.050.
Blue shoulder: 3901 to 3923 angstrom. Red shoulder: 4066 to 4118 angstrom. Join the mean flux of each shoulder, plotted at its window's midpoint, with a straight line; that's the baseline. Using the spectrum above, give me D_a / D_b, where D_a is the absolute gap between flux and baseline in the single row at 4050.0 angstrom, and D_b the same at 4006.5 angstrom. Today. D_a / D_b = 0.79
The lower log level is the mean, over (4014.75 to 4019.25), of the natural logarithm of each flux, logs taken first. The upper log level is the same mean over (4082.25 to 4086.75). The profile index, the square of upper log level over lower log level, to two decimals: 0.86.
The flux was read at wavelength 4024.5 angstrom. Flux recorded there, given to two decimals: 22.65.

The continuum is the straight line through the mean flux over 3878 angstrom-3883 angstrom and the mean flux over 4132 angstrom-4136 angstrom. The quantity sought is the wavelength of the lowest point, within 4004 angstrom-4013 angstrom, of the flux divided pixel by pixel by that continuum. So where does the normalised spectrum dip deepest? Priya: 4008.0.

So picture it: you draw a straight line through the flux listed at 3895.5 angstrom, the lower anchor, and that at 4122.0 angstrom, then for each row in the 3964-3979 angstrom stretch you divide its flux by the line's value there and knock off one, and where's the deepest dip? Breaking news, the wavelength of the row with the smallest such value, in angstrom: 3970.5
